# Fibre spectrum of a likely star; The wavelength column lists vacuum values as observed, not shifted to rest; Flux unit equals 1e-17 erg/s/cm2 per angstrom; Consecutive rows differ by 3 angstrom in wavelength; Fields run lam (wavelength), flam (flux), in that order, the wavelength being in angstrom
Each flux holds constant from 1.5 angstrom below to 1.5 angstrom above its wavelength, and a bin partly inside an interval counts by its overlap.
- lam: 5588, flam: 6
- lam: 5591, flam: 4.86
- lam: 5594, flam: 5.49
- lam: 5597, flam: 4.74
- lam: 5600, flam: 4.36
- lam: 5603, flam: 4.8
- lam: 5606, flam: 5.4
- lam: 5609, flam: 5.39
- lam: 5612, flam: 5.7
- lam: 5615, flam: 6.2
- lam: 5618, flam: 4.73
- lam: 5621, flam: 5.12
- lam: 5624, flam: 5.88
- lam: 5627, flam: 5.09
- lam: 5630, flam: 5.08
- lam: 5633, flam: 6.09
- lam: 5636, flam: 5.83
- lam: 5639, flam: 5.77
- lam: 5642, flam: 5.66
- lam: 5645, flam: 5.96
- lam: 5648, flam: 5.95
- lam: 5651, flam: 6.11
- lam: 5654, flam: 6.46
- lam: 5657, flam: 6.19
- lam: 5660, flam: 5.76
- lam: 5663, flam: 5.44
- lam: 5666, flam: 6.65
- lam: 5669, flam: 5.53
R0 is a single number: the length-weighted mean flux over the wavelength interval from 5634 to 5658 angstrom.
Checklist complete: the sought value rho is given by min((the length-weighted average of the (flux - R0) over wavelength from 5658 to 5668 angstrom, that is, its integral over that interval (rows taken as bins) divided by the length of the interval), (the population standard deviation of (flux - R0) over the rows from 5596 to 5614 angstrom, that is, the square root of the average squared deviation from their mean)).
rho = 0.0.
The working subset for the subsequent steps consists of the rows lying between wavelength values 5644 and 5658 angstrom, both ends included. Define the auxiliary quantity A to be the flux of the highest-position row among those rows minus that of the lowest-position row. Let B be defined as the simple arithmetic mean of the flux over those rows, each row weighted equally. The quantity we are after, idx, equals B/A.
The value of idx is 27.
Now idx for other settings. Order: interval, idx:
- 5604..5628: -18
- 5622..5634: 26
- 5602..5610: 9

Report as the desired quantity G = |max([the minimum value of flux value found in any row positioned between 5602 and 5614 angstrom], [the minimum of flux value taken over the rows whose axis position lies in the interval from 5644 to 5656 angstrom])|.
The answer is 5.95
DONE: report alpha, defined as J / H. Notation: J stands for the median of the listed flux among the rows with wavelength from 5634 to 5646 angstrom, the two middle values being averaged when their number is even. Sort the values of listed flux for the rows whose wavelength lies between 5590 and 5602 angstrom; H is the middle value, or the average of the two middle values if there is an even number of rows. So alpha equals 1.21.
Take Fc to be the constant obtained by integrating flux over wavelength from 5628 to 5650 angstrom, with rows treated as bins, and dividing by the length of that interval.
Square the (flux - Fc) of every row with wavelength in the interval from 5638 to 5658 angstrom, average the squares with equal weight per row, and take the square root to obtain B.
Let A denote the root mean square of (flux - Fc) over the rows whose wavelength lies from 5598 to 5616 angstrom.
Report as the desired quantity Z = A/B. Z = 2.1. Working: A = 0.7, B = 0.4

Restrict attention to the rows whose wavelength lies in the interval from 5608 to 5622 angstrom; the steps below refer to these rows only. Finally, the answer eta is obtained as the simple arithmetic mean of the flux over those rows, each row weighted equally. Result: 5.4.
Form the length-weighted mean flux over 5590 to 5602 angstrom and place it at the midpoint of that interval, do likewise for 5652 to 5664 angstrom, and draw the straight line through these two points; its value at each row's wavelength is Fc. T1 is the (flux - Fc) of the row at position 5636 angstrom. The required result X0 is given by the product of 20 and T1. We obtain 5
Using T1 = 0.2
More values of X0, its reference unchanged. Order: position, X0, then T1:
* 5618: -11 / -0.5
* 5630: -8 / -0.4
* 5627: -7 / -0.3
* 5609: 6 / 0.3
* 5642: -1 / 0.0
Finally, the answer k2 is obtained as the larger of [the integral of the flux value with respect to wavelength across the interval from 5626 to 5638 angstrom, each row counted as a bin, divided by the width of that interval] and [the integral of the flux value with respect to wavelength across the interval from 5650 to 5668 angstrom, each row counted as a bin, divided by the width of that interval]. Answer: 6.1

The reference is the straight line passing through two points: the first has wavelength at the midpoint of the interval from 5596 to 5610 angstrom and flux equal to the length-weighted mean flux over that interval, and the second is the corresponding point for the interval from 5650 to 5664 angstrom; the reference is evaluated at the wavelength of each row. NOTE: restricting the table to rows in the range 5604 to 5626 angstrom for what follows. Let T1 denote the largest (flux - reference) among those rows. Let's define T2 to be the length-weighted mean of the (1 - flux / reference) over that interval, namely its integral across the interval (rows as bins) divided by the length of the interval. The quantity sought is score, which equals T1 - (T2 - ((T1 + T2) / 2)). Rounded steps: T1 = 1.03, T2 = -0.06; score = 1.58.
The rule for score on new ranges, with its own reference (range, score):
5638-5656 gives 0.78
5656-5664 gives 0.25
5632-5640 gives 0.87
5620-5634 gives 0.85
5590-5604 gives 1.12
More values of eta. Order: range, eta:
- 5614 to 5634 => 5.5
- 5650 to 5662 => 6.1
